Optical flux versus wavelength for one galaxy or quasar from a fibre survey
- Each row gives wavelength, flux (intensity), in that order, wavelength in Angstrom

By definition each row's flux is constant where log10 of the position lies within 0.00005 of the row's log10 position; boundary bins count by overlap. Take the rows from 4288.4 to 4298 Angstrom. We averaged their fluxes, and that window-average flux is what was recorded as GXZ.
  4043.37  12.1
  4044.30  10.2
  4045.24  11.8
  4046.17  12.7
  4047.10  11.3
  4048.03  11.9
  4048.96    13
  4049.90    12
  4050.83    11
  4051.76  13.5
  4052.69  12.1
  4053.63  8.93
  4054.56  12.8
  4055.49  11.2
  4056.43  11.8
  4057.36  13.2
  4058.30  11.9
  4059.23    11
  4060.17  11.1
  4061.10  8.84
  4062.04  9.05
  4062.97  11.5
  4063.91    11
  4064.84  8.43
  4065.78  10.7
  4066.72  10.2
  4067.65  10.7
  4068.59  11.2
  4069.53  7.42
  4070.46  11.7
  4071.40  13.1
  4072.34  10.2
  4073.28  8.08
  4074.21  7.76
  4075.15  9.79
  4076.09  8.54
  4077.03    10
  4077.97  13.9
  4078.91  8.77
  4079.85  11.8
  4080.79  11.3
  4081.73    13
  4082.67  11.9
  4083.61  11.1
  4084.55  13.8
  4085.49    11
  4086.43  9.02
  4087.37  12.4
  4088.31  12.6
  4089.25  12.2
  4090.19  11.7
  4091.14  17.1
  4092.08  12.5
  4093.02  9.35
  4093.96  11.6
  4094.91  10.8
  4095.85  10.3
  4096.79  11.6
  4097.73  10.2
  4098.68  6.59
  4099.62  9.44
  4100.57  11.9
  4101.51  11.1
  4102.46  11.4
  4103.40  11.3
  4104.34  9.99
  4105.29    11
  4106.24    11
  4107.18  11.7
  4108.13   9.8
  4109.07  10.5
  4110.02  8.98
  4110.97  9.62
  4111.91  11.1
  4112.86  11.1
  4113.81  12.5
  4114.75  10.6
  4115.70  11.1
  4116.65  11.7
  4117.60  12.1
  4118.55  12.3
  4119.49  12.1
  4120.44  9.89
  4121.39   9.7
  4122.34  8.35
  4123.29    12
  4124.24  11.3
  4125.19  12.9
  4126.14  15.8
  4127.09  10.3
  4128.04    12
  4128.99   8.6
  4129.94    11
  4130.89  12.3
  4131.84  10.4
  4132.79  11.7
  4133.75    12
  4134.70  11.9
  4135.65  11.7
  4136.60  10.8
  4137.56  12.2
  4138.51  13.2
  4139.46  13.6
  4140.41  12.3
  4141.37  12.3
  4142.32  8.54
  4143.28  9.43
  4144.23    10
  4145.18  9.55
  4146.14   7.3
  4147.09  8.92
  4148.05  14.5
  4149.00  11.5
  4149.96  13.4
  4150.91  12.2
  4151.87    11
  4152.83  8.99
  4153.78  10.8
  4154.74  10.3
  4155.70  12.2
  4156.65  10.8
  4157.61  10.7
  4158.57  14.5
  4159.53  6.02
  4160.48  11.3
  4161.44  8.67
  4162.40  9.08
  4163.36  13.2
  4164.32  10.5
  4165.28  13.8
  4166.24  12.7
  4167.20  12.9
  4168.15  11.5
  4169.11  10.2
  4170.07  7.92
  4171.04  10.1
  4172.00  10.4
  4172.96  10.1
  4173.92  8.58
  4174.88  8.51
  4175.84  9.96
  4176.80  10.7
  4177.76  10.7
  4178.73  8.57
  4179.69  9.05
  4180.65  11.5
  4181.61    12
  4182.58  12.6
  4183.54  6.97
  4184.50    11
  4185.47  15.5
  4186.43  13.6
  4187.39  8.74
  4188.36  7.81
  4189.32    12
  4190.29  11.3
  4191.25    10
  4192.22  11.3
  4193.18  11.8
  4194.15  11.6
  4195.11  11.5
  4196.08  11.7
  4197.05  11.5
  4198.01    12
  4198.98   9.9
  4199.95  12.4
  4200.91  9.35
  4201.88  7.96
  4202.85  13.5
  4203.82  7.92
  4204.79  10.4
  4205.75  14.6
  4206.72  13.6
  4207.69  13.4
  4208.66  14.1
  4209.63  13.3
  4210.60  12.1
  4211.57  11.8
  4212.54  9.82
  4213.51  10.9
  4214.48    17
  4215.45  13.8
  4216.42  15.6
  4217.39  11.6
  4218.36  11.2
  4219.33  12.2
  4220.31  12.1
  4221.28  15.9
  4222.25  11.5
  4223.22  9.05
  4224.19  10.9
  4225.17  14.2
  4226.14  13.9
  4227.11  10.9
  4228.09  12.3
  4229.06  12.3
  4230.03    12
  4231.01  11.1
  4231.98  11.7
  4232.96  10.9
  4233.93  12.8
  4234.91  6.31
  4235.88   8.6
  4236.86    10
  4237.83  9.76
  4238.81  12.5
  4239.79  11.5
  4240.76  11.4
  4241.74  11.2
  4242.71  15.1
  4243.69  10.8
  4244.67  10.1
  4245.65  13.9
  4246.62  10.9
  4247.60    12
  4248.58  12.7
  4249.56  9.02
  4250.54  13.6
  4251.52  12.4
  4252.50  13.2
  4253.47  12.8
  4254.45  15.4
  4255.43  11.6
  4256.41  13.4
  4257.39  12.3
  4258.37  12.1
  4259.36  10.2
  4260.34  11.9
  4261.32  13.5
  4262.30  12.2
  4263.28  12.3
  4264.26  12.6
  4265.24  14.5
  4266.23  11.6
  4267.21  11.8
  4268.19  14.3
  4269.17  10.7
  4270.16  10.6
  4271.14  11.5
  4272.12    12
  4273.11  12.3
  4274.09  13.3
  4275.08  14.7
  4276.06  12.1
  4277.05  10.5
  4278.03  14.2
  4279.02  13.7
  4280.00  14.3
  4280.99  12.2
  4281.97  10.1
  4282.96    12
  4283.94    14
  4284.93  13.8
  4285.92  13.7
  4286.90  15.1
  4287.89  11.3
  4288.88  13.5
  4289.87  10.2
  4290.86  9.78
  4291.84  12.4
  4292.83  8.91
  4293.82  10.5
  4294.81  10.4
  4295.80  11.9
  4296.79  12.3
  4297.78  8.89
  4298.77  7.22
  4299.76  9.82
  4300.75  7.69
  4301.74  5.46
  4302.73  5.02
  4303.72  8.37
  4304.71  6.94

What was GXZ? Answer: 10.9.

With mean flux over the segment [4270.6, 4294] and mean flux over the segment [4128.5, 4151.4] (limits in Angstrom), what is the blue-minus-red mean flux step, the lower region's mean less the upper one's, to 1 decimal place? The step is -1.1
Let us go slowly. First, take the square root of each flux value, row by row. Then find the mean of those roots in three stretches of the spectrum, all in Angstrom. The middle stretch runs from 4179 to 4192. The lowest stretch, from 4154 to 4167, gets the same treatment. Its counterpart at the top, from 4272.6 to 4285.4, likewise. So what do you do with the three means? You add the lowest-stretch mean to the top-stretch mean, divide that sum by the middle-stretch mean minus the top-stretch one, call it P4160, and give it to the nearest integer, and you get -23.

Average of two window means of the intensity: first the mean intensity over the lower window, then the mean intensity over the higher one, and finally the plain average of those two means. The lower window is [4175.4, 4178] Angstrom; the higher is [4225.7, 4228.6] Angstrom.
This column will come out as 11.4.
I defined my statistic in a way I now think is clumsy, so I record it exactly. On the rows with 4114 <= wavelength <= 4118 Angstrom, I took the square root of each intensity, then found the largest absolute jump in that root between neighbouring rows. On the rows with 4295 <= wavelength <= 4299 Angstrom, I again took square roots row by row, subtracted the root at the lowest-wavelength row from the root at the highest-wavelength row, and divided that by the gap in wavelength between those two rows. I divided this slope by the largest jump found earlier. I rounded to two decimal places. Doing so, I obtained -2.89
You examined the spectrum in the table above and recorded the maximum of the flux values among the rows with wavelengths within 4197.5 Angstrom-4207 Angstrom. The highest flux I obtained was 14.6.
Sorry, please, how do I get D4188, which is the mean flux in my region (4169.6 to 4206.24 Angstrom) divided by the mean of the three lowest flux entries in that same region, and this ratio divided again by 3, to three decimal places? 0.470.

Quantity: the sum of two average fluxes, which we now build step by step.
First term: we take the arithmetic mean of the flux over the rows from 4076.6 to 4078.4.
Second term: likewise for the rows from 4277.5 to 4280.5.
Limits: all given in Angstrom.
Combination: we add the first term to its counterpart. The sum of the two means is 26.0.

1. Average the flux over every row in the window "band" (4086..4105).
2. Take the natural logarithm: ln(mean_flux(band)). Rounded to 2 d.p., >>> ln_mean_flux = 2.41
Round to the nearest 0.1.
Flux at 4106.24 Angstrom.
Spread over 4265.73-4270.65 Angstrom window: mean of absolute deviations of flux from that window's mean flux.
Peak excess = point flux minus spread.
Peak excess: 10.0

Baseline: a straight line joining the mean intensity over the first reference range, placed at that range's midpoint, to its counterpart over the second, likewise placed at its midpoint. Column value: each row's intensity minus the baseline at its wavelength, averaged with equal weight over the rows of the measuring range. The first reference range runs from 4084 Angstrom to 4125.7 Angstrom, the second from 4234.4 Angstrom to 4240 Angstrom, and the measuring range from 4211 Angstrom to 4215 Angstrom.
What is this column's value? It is 2.4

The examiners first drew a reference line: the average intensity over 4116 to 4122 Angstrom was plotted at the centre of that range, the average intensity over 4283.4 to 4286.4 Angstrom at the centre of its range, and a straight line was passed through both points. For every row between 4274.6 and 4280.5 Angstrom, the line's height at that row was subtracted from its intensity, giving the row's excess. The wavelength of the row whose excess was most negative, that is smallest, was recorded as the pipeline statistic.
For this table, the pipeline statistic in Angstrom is 4277.05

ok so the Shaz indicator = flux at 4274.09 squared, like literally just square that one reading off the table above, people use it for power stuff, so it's 177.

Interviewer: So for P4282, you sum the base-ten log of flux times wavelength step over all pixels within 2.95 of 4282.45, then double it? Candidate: 13.0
